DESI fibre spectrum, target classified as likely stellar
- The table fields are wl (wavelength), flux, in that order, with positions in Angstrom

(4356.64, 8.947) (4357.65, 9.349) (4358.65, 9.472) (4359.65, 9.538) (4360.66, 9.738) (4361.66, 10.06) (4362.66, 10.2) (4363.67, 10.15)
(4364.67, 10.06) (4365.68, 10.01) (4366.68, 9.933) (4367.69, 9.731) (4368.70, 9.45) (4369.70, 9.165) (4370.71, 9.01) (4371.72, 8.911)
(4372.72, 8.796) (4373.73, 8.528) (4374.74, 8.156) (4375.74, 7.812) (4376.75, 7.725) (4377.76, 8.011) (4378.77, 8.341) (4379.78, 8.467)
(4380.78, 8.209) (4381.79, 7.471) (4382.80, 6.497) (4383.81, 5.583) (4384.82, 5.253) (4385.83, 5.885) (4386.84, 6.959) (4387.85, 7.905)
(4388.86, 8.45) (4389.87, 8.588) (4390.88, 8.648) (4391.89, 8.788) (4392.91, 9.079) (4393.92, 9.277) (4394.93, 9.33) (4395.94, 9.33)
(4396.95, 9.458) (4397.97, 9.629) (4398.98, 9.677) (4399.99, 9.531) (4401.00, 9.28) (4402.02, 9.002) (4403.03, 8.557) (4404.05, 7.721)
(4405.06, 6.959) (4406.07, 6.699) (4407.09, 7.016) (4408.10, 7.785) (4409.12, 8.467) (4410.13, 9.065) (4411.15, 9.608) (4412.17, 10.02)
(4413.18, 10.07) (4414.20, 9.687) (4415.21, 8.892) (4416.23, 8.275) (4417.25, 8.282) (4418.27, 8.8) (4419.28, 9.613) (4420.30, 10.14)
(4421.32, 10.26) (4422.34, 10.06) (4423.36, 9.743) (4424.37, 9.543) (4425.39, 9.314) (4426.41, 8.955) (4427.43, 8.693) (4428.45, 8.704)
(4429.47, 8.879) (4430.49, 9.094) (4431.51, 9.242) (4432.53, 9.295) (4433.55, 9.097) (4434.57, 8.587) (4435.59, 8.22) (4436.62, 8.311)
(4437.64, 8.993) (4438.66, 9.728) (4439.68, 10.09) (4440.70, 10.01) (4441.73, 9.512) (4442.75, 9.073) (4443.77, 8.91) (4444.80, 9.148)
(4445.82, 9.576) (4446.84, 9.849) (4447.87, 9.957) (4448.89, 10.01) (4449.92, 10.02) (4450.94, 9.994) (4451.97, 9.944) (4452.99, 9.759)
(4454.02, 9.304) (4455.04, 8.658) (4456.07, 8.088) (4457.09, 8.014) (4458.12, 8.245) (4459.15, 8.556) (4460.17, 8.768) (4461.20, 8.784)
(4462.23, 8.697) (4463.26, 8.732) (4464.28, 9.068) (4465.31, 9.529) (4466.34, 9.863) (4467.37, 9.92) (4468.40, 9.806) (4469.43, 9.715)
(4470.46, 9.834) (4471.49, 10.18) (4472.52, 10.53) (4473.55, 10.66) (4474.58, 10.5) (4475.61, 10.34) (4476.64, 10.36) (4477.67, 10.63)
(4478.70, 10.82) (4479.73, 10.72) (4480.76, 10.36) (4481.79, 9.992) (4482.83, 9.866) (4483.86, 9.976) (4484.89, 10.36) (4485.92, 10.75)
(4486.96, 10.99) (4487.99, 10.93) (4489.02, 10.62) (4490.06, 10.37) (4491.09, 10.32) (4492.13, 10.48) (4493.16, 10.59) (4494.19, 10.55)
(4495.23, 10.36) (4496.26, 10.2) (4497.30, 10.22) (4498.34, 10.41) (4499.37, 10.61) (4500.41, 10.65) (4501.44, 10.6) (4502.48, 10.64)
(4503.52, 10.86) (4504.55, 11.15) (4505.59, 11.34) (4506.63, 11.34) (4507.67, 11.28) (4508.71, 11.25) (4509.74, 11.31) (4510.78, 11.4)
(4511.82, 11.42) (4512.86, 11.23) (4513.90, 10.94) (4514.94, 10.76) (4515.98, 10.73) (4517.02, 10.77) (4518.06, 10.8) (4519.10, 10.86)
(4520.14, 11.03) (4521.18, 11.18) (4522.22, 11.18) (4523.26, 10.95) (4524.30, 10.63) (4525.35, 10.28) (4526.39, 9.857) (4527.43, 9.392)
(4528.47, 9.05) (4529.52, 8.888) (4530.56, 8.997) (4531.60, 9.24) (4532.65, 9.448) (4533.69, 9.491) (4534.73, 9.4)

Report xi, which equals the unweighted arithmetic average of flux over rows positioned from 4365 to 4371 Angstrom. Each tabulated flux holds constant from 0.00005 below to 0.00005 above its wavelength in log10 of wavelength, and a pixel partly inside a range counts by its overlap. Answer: 9.5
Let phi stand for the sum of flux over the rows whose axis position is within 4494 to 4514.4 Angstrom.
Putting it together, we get 218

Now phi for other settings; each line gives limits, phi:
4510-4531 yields 210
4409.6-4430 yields 187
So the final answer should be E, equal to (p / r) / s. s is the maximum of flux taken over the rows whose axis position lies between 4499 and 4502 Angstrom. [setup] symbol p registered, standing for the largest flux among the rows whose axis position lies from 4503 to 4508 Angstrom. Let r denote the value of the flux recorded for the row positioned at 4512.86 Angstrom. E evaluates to 0.095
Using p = 11.34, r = 11.23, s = 10.65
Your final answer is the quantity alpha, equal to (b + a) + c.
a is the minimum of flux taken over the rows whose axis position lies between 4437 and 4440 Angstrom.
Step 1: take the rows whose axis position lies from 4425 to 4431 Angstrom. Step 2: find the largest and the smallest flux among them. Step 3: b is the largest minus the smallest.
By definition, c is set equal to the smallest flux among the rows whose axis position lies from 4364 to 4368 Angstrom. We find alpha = 19.3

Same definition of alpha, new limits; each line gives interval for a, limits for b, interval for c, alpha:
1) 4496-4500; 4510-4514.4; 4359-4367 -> 20.2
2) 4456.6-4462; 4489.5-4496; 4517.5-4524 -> 19.1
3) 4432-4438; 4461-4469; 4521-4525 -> 20.1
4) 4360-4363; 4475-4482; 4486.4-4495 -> 20.9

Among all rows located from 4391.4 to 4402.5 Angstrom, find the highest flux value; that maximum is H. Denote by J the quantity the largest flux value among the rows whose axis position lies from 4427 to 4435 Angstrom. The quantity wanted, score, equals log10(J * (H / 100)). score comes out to -0.05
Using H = 9.677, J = 9.295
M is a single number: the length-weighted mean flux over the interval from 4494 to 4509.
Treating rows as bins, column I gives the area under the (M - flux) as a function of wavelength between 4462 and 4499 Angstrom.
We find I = 20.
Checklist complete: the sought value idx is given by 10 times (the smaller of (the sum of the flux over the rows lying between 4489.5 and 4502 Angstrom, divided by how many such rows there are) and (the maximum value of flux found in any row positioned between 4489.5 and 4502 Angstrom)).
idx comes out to 104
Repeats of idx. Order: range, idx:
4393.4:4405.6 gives 90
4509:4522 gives 110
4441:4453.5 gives 96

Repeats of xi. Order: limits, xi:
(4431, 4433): 9.3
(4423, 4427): 9.4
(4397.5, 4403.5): 9.3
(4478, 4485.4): 10.3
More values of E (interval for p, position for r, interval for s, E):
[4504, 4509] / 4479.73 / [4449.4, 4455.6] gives 0.106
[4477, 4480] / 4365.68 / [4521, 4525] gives 0.097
